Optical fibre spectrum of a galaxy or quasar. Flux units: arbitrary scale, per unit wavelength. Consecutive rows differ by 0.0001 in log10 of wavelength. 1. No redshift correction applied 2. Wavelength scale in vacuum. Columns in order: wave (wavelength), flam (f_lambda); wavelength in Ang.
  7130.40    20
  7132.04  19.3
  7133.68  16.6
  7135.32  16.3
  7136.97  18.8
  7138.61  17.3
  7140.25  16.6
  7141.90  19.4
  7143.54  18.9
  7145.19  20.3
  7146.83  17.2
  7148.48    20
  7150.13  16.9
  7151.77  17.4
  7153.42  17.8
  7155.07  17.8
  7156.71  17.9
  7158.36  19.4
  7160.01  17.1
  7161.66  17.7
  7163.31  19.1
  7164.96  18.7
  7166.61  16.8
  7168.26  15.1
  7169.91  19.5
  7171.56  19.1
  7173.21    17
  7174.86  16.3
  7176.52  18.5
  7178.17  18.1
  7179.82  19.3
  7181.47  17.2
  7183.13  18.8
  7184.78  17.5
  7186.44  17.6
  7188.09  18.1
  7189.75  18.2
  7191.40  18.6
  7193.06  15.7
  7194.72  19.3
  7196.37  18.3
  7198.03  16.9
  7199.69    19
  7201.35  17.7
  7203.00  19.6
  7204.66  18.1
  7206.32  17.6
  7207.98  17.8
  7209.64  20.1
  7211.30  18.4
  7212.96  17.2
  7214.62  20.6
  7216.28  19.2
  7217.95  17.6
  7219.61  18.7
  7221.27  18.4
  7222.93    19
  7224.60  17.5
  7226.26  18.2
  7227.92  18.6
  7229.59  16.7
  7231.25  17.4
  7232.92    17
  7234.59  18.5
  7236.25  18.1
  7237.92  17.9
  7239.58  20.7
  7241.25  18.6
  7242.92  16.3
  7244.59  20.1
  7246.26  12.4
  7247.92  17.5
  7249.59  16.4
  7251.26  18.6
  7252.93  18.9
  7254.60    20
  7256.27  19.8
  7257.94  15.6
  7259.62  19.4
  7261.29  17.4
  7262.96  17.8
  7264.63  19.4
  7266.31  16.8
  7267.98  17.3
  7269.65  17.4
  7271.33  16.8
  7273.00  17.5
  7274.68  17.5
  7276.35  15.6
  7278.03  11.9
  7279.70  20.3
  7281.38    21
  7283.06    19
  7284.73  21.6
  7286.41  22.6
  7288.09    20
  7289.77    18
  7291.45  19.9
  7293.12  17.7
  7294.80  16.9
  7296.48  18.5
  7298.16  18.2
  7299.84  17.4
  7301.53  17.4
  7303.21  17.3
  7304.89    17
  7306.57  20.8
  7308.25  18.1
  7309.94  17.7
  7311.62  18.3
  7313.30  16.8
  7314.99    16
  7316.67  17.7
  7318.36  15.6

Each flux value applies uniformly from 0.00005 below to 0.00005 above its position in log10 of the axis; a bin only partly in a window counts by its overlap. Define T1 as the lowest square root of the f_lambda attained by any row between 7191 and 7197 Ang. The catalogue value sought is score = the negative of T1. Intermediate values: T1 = 3.96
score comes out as -3.96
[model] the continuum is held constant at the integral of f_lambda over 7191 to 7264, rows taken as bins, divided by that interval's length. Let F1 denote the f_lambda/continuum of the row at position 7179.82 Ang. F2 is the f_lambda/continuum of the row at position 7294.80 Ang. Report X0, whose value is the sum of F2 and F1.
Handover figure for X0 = 2.00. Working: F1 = 1.07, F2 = 0.93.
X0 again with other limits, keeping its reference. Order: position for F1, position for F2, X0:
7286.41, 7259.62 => 2.32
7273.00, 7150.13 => 1.90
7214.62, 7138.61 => 2.09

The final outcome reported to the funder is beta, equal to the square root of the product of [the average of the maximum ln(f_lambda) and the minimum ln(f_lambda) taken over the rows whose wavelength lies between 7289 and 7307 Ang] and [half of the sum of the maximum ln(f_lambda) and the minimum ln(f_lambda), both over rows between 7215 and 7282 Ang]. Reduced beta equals 2.84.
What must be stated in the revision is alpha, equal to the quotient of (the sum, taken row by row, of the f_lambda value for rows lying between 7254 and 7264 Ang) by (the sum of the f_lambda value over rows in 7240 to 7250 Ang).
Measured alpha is 1.09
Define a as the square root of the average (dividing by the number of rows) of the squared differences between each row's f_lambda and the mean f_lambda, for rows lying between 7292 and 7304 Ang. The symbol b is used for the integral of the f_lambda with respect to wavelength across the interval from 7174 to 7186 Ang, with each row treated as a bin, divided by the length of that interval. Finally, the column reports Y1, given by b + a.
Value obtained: 18.4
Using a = 0.5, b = 17.9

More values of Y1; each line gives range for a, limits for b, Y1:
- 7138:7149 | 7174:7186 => 19.3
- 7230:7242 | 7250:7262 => 19.6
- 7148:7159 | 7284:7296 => 20.5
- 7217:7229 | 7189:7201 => 18.5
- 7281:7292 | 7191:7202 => 19.3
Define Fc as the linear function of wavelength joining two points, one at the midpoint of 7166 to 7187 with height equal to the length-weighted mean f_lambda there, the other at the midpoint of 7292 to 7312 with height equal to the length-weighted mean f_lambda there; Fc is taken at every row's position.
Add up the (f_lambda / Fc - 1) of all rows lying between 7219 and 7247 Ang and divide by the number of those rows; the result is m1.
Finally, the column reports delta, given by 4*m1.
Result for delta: 0.01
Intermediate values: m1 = 0.002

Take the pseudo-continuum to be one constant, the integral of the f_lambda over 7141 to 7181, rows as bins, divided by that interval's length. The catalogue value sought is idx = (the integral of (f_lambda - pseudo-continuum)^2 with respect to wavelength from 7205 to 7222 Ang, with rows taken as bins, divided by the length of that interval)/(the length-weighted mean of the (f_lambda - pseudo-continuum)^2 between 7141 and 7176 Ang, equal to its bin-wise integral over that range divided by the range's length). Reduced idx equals 0.8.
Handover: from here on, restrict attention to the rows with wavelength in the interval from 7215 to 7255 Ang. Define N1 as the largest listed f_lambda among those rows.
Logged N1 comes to 20.7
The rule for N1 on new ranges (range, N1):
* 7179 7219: 20.6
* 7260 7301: 22.6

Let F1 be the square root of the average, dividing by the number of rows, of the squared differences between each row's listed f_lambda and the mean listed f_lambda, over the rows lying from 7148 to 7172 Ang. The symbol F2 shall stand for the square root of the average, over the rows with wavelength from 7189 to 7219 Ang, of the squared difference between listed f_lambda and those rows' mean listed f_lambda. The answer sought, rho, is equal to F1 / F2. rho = 1.1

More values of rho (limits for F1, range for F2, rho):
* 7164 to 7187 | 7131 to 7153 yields 0.9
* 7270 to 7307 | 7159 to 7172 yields 1.6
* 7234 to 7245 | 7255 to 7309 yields 0.7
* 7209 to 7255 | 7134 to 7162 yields 1.4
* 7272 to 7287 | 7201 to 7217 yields 2.9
